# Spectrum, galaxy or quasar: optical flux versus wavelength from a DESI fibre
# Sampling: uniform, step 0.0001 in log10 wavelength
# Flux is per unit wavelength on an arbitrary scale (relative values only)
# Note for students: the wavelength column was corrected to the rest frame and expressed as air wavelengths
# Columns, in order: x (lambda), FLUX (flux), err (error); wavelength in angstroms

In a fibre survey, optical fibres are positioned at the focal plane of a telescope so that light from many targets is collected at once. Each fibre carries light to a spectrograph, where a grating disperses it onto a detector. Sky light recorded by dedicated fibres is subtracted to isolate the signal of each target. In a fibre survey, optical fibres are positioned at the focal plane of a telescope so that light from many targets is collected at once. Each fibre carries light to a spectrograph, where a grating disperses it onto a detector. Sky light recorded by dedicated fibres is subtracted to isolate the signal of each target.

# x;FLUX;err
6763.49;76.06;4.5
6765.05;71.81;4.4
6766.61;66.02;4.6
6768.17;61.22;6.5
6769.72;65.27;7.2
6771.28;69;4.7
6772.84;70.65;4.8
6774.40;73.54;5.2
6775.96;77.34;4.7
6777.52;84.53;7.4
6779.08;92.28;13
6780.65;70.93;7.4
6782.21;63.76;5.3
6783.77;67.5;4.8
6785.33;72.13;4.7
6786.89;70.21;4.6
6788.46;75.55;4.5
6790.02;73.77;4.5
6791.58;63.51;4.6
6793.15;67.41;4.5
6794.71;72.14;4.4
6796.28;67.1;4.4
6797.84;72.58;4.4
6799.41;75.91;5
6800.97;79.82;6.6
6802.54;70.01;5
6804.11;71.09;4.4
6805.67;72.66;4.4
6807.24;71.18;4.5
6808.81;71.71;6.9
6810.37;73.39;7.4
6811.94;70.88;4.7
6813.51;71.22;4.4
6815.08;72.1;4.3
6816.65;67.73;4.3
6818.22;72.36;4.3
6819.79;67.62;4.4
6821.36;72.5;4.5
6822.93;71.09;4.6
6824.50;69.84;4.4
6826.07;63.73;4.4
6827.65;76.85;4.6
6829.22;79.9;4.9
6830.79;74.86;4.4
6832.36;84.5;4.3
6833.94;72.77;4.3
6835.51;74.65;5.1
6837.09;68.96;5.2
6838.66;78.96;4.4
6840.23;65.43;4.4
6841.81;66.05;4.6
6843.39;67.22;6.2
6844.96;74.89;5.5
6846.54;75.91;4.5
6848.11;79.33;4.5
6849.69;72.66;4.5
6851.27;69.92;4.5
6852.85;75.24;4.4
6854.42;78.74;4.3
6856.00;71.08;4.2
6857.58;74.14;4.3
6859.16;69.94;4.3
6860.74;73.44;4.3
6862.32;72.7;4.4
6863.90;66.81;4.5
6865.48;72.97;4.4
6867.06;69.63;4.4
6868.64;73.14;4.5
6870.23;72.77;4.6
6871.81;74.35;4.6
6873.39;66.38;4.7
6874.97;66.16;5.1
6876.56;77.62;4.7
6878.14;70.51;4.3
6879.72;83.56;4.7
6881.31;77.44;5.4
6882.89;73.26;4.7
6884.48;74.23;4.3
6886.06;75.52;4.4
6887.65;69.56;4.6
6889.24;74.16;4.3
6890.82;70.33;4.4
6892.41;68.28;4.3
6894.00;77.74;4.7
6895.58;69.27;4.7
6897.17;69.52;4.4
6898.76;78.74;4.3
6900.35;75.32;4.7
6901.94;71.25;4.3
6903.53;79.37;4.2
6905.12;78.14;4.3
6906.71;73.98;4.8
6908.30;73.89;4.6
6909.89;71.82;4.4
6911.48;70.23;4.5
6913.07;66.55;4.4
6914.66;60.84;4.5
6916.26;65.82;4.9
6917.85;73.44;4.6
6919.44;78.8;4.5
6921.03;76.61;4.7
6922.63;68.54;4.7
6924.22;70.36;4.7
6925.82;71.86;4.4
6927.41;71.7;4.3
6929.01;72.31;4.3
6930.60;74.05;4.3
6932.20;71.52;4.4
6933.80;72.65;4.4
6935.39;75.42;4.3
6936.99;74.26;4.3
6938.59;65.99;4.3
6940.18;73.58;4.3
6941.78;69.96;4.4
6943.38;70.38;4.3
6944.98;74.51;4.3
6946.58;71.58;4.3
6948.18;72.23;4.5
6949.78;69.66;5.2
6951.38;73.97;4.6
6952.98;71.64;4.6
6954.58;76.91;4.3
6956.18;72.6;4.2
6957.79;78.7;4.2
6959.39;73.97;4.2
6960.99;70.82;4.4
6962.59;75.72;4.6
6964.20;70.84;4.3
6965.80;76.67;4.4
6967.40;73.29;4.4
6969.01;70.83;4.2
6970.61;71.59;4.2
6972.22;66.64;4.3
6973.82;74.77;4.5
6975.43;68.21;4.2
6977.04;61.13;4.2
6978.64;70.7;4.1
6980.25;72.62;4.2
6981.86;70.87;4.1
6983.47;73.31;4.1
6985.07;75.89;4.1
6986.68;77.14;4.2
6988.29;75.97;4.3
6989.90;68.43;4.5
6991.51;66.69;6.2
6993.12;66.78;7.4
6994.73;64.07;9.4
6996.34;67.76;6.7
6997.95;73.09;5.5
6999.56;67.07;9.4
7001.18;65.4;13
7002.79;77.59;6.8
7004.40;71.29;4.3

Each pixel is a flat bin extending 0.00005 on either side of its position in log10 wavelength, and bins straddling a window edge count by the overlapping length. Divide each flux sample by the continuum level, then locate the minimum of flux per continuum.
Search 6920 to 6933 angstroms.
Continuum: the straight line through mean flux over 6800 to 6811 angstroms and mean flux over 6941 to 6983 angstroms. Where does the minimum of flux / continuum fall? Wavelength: 6922.63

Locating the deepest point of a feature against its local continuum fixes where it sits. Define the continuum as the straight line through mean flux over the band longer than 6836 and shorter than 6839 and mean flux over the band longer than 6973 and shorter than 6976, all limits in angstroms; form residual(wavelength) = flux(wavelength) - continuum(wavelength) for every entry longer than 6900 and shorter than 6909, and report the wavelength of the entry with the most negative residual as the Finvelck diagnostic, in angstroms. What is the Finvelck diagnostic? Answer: 6901.94 angstroms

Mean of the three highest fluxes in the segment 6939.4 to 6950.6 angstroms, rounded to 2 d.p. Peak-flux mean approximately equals 73.44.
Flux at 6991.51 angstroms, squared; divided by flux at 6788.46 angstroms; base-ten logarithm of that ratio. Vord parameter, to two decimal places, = 1.77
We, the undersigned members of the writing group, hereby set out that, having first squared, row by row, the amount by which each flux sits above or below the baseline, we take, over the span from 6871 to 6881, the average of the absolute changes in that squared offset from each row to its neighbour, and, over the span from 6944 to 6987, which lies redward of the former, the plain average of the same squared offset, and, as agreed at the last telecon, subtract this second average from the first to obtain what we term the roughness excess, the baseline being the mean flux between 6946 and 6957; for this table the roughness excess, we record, 26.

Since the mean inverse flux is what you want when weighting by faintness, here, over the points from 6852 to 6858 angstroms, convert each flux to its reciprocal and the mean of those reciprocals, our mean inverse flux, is 0.0134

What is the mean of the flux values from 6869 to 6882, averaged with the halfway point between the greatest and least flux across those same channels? 74.2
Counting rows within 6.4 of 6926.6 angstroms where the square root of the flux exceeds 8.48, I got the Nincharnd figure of 3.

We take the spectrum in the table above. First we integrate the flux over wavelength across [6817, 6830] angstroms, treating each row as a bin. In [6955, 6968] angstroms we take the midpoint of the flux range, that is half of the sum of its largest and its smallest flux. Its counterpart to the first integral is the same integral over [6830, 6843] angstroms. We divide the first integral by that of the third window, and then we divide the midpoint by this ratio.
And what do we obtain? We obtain 76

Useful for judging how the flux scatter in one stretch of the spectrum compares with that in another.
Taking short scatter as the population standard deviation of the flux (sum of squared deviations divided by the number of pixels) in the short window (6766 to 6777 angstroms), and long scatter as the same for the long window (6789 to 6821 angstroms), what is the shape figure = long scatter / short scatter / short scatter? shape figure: 0.14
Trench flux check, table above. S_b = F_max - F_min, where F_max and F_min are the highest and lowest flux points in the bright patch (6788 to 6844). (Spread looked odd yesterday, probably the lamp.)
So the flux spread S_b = 21.0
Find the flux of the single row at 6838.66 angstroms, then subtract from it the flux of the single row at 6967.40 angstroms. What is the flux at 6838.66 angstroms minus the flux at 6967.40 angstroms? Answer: 5.7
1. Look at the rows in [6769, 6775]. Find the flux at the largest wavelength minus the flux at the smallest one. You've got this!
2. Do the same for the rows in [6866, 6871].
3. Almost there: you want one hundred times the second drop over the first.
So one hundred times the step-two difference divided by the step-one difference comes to 38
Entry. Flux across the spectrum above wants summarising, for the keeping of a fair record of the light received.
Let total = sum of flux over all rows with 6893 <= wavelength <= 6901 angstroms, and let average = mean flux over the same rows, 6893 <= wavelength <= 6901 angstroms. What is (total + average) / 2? 222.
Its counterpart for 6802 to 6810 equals 214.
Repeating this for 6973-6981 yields 208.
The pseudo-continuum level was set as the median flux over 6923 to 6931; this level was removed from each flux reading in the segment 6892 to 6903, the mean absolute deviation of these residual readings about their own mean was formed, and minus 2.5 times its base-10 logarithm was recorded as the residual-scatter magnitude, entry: -1.4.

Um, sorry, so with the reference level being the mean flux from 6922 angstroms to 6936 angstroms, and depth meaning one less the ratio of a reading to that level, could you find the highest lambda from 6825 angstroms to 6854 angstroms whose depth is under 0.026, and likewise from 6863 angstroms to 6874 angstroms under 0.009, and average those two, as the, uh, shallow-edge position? 6862.3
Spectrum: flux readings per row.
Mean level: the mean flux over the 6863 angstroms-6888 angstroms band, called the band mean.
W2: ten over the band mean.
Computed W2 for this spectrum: 0.137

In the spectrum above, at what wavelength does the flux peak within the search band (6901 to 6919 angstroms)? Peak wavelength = 6903.53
